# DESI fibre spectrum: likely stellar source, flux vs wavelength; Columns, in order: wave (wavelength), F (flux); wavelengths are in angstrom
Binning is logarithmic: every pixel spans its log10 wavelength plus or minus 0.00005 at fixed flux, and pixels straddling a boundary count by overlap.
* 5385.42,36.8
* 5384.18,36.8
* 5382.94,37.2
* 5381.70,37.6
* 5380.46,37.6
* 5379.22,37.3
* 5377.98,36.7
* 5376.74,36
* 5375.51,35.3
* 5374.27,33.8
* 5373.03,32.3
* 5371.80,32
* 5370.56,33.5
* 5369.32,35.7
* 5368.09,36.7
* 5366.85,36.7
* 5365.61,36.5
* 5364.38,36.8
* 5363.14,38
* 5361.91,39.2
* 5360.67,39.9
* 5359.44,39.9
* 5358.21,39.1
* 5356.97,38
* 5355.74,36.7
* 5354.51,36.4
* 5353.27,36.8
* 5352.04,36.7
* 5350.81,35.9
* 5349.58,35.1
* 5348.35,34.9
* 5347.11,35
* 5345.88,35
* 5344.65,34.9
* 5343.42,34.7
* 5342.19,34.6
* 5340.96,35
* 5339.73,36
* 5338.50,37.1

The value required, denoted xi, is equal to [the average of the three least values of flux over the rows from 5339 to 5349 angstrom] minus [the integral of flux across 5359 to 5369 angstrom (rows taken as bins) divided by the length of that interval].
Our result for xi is -3.1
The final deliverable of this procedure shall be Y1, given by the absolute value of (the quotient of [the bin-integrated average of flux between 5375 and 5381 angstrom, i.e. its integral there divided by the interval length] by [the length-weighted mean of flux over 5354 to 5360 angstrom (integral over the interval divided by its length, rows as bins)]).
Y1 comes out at 0.96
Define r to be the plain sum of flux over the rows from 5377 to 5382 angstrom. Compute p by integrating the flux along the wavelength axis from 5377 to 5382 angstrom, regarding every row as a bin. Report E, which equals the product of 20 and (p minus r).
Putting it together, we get 731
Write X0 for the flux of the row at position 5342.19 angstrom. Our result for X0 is 34.6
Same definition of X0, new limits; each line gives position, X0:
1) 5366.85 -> 36.7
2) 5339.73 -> 36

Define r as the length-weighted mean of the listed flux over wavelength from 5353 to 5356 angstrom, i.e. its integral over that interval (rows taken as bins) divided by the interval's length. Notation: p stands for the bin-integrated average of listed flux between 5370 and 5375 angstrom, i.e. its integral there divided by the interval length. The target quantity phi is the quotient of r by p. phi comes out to 1.11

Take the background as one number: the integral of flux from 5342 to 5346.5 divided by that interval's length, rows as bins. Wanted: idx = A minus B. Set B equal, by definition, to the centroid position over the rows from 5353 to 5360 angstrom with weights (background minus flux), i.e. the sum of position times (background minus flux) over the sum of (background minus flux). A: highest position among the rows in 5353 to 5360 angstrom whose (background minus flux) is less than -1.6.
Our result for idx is 2.2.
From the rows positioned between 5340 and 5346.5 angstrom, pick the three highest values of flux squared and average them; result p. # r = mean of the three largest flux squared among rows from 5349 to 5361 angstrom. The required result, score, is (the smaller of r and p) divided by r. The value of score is 0.78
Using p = 1223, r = 1571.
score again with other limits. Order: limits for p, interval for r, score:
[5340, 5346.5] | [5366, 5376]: 0.92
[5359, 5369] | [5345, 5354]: 1.00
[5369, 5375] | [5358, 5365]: 0.75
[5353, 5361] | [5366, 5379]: 1.00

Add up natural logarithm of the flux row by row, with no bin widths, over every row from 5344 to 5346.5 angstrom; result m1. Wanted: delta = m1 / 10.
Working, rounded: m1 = 7.11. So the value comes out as 0.711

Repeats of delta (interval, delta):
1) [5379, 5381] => 0.725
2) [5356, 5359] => 0.730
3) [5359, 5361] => 0.737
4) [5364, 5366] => 0.720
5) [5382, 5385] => 0.722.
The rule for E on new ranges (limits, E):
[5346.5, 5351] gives 343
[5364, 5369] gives 729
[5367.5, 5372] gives 364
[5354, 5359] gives 765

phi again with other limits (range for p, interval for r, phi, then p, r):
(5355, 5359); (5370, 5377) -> 0.89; 38.0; 33.7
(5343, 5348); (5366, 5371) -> 1.02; 34.9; 35.7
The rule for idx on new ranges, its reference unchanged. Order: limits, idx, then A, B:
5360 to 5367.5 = 4.0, 5366.85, 5362.9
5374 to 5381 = 1.0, 5380.46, 5379.4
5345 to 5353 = 1.1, 5352.04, 5350.9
